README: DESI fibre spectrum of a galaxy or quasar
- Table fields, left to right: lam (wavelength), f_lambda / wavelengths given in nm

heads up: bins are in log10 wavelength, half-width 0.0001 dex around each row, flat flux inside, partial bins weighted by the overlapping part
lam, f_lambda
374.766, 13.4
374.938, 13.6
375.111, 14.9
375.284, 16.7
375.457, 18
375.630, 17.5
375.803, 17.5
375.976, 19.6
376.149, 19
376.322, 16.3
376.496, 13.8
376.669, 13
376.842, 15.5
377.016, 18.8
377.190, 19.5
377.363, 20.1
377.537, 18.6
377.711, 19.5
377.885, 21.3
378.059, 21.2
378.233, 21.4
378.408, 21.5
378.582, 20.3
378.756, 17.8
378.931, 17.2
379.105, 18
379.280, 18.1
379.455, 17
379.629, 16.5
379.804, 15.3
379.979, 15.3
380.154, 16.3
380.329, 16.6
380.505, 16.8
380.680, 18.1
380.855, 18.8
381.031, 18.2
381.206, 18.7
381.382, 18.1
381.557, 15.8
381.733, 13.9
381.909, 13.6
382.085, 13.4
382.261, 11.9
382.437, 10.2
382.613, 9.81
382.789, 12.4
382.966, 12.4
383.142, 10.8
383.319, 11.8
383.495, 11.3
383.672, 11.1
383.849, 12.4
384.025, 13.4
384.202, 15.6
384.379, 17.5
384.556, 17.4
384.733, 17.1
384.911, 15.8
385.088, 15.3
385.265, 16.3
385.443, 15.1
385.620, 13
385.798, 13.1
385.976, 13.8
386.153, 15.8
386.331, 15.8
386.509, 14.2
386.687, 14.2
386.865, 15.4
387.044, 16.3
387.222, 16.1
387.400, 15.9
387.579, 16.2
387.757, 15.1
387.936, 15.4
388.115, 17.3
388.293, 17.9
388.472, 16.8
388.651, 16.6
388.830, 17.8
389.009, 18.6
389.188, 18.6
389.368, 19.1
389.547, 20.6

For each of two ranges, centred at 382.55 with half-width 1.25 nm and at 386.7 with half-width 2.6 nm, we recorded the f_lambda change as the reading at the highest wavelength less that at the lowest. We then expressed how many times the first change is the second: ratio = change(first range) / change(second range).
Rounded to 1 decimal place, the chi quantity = -2.3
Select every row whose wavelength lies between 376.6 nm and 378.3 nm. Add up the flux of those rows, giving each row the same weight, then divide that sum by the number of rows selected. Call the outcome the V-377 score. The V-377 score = 18.9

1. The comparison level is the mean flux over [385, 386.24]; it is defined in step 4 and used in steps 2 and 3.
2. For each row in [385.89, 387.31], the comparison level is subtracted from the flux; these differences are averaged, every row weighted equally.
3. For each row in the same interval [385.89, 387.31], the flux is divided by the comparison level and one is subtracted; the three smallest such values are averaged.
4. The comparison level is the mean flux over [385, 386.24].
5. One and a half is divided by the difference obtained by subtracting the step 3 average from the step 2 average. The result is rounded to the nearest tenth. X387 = 2.5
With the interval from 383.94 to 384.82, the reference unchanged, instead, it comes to 1.0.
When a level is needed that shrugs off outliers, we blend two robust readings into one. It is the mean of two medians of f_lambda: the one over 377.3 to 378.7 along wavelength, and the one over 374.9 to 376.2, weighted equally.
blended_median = 19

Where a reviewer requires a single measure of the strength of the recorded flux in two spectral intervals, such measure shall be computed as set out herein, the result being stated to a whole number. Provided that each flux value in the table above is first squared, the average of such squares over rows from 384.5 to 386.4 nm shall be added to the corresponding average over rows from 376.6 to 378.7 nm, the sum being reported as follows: 612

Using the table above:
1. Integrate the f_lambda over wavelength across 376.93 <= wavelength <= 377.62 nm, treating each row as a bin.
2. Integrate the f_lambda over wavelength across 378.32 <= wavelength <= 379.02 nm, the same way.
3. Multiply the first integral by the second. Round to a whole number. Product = 179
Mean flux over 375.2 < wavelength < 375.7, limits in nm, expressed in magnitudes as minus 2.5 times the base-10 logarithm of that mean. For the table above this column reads -3.10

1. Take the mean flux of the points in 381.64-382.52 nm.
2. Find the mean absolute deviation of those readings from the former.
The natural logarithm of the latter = 0.22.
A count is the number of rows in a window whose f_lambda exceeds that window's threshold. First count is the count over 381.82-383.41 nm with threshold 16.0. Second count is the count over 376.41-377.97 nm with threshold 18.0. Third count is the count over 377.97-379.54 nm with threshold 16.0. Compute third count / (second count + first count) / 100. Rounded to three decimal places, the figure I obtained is 0.015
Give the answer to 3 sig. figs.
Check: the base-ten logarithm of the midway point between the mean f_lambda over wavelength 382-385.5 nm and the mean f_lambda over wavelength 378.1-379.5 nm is 1.21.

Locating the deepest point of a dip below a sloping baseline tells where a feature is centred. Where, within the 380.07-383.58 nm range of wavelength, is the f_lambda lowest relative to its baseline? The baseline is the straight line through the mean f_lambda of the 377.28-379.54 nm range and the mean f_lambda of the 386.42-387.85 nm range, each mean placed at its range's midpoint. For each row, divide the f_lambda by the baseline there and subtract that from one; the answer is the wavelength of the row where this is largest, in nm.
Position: 382.613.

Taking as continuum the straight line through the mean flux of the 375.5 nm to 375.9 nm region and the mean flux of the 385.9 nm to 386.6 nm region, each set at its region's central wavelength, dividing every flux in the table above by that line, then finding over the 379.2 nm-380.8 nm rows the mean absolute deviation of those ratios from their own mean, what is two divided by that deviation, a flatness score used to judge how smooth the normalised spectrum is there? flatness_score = 44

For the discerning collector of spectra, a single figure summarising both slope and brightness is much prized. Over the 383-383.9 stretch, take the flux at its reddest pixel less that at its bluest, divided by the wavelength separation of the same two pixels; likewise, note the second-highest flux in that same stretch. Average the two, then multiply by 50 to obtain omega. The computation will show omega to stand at 352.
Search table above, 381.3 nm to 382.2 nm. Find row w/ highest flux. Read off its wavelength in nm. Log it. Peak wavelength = 381.382 nm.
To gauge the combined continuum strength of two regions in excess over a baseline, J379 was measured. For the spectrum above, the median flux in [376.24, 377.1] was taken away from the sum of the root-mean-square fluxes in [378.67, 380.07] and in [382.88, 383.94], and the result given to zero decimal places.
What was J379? 13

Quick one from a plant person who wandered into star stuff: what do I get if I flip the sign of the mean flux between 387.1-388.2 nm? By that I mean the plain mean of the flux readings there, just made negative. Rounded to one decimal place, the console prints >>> -16.0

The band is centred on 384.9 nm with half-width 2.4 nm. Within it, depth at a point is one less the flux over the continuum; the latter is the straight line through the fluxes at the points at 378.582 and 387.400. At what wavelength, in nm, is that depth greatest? 382.613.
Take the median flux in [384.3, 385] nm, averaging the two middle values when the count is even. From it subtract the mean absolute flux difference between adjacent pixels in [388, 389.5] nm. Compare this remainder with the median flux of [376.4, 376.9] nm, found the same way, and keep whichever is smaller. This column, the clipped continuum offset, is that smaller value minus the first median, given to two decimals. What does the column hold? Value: -3.45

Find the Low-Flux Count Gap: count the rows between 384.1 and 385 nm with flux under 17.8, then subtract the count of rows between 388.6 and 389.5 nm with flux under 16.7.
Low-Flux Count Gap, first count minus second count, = 4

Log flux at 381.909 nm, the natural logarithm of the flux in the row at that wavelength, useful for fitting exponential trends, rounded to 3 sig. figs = 2.61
